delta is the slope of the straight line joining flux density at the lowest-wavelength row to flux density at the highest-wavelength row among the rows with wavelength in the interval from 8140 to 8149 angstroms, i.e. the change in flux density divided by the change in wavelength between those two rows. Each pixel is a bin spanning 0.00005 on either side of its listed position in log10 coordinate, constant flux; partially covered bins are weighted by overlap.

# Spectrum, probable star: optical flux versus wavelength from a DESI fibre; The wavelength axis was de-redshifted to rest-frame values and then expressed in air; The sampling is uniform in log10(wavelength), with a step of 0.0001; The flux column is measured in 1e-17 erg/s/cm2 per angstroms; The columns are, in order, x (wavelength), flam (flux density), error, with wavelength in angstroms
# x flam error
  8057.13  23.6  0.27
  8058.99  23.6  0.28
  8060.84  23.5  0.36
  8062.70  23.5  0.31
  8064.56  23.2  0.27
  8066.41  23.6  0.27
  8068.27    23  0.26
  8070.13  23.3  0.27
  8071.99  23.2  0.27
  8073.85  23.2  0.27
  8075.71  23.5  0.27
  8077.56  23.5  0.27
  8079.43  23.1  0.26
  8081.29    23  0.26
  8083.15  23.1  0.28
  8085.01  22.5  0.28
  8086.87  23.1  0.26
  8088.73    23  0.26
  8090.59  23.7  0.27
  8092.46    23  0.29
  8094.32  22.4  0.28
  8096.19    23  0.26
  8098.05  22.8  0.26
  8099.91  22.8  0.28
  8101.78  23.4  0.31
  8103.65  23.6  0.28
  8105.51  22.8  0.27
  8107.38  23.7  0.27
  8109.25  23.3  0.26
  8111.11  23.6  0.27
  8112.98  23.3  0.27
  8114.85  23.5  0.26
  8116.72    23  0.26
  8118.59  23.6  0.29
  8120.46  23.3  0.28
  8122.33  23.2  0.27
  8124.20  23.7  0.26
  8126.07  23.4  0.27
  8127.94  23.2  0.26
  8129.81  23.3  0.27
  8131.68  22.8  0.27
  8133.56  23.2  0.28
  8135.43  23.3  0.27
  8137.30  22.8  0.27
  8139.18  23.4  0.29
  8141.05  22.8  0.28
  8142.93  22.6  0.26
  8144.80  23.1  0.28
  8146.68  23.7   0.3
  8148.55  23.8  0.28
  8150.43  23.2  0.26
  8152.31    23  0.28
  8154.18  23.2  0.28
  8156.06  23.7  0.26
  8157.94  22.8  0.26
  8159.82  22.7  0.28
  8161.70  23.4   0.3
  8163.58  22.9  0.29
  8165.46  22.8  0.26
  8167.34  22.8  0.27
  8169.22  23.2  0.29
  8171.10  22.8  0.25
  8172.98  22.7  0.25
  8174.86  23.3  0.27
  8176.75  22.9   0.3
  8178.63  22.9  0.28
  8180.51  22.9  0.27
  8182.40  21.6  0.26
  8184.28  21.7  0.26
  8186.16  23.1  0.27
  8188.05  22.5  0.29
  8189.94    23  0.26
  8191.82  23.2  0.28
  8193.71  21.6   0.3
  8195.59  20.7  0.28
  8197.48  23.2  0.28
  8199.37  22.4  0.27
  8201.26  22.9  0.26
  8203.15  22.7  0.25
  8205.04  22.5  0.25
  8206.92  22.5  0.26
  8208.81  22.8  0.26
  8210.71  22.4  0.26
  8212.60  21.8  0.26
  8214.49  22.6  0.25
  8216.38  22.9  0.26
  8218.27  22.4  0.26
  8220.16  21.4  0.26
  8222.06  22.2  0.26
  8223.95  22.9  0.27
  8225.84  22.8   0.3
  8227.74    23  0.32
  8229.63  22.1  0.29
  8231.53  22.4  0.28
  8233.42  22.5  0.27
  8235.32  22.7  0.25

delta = 0.13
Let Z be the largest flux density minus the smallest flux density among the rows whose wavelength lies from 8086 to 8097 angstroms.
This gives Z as 1.30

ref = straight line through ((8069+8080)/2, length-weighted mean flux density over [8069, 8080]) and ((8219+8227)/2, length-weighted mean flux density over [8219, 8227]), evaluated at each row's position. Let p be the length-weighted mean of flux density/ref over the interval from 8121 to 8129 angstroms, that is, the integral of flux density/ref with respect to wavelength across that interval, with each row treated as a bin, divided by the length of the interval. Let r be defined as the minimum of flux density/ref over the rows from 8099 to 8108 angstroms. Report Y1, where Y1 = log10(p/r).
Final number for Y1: 0.014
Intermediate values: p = 1.02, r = 0.986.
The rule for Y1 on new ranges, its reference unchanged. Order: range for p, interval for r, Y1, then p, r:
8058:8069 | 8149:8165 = 0.002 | 1.00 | 0.998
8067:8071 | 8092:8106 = 0.011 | 0.99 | 0.967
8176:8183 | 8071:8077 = 0.002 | 1.00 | 0.995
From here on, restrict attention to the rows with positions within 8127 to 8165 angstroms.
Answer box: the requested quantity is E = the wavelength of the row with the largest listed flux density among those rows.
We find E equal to 8148.55 angstroms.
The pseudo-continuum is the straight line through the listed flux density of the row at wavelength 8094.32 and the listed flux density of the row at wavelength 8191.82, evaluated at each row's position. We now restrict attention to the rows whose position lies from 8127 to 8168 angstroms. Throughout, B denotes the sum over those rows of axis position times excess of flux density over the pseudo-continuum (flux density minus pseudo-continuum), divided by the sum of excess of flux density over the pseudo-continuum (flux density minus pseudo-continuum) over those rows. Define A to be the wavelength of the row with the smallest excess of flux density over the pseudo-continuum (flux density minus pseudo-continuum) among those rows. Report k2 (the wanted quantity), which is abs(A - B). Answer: 18.4 angstroms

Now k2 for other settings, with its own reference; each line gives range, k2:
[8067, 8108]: 8.2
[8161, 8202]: 5.2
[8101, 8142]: 23.5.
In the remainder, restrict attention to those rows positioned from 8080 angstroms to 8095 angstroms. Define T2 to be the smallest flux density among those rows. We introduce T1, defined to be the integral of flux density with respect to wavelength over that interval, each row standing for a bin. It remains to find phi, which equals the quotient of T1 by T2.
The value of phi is 15.4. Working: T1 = 345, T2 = 22.4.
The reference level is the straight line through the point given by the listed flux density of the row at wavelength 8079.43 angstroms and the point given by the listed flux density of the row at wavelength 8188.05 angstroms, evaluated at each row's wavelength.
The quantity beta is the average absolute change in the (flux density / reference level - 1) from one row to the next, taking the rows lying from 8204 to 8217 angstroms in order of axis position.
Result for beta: 0.018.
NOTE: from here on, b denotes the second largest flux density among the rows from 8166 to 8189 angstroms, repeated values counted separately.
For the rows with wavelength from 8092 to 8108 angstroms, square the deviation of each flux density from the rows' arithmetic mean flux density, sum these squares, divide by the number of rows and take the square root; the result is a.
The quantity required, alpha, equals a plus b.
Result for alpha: 23.6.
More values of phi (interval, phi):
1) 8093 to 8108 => 15.4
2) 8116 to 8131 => 15.2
